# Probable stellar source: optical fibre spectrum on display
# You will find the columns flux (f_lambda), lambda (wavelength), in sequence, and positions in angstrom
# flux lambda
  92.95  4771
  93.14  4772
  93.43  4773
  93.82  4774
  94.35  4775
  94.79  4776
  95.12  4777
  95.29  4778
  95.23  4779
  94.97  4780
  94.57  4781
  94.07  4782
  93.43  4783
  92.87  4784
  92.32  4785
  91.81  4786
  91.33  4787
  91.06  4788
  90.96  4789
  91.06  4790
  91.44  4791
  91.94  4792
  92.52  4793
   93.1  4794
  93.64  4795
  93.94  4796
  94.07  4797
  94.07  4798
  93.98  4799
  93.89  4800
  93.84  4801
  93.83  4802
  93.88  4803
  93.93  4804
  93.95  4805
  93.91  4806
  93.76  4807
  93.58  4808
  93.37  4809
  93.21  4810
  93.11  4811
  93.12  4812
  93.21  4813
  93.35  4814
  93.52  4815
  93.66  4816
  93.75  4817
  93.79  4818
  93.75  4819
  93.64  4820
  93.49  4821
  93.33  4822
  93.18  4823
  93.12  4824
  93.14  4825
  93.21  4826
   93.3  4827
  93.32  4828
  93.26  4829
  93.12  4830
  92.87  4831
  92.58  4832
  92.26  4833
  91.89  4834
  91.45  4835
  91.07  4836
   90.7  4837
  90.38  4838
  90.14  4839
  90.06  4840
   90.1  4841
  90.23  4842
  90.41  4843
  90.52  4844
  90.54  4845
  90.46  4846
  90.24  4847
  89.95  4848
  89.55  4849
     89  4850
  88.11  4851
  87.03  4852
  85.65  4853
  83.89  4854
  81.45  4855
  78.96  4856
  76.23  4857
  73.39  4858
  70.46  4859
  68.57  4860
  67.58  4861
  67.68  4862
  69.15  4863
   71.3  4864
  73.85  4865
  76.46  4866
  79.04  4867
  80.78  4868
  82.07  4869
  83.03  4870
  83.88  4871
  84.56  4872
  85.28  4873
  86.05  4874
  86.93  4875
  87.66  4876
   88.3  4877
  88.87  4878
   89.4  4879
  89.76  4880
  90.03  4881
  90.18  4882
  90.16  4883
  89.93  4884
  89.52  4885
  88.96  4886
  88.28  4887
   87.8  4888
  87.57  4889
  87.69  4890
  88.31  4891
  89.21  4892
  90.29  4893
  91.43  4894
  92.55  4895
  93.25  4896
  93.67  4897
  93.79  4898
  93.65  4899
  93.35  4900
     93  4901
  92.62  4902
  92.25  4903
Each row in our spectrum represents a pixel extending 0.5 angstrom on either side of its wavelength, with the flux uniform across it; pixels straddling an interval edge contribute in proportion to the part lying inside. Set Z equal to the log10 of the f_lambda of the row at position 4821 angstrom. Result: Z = 1.97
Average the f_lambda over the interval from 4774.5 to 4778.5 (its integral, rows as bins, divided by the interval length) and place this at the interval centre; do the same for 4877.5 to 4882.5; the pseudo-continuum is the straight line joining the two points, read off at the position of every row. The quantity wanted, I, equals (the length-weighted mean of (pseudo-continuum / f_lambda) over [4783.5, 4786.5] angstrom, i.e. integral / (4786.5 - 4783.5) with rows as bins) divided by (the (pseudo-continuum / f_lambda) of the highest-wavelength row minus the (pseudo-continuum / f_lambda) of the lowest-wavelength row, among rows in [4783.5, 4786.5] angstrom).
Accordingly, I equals 96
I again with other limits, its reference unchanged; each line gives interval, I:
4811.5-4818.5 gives -96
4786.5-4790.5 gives 742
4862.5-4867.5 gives -7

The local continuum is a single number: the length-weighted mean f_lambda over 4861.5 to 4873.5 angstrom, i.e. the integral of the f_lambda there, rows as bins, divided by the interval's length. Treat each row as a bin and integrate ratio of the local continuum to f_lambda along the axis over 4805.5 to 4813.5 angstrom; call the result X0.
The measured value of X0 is 6.69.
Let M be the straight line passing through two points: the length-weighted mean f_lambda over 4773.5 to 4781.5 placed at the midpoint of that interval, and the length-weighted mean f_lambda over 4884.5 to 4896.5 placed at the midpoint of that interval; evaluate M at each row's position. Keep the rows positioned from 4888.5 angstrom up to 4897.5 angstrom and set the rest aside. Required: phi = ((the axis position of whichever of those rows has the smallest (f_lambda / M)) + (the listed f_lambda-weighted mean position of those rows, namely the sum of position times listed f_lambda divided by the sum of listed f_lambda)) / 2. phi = 4891.0 angstrom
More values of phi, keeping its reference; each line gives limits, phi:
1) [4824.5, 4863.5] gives 4852.0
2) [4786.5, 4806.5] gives 4792.8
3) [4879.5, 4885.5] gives 4883.7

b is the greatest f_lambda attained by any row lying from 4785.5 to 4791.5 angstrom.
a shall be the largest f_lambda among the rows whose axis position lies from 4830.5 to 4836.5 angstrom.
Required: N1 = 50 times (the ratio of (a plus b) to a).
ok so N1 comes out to 99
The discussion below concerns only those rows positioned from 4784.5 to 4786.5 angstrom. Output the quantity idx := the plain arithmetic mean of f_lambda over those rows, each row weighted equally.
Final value 92.1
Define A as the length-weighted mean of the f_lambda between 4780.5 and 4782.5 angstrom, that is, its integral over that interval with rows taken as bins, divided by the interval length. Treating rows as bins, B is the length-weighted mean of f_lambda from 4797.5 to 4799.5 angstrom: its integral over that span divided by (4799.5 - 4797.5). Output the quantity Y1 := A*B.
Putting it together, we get 8868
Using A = 94.3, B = 94.0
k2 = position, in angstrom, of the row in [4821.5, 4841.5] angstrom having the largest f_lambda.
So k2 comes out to 4822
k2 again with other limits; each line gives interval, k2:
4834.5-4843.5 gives 4835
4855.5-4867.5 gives 4867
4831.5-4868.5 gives 4832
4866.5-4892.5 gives 4882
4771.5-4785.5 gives 4778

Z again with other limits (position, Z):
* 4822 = 1.97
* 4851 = 1.95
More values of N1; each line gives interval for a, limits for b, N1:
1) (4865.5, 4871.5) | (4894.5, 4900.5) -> 106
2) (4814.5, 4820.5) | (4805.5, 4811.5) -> 100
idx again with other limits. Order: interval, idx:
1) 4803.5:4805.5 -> 93.9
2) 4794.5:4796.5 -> 93.8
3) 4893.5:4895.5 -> 92.0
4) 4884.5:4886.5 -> 89.2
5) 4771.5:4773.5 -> 93.3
